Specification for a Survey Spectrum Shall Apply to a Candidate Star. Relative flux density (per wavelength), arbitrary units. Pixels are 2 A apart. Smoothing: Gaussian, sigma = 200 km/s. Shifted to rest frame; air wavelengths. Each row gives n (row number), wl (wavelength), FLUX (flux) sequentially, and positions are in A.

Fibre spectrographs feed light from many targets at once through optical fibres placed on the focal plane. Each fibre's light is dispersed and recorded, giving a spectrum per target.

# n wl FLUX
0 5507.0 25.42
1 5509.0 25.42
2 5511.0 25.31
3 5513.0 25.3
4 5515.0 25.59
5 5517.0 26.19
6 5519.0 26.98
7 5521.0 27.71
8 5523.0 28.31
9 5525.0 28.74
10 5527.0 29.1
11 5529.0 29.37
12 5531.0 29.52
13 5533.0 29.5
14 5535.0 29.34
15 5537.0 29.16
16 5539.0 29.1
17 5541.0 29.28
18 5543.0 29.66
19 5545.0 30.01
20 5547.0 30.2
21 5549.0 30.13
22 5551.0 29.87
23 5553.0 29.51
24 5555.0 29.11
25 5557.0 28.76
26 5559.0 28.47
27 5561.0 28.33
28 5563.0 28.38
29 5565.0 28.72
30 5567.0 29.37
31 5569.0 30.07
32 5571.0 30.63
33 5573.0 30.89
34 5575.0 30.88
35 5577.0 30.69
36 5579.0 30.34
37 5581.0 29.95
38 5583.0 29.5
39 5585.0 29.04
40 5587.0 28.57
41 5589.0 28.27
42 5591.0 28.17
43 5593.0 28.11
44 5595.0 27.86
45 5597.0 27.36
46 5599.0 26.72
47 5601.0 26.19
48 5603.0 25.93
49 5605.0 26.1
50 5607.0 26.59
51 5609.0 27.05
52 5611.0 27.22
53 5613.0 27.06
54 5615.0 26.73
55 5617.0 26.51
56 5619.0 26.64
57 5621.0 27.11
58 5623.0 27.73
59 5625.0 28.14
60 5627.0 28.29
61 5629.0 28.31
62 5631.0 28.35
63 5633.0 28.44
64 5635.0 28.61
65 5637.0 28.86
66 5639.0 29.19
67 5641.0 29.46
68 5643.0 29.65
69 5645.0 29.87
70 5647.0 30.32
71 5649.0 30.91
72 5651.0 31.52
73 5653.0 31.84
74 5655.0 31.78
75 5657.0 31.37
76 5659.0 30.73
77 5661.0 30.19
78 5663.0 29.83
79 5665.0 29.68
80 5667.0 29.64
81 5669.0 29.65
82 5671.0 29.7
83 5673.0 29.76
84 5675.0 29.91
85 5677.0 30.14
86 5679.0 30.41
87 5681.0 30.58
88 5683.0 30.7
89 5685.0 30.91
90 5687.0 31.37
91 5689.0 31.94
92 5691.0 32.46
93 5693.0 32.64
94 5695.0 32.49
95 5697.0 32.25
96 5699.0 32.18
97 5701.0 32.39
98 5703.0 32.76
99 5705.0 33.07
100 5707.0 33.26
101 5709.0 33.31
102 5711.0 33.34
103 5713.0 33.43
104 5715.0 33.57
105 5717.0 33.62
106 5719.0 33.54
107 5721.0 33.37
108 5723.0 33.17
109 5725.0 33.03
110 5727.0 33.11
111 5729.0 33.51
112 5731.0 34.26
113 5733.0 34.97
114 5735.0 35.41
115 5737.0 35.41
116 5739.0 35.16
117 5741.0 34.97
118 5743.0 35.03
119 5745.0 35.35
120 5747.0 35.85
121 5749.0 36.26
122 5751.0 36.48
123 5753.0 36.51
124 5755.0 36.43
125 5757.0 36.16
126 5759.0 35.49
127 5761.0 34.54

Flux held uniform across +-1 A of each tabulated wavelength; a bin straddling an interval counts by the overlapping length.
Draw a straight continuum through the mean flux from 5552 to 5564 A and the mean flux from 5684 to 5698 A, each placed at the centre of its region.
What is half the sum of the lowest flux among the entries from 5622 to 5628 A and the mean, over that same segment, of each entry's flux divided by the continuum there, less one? 13.8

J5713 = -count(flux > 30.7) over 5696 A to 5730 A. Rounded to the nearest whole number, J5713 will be -17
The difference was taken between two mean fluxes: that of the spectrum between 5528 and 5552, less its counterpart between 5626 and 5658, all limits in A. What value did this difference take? 0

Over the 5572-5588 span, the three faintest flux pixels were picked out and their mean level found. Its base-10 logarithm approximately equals 1.46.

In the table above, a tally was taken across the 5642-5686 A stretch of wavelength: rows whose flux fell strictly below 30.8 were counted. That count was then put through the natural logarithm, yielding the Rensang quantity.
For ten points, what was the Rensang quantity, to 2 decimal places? 2.77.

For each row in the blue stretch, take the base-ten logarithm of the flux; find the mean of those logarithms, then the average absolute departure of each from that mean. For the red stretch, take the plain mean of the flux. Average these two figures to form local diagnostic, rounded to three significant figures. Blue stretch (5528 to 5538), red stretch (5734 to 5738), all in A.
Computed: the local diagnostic 17.7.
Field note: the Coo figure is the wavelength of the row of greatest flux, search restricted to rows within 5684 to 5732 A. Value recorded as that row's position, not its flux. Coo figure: 5731.0 A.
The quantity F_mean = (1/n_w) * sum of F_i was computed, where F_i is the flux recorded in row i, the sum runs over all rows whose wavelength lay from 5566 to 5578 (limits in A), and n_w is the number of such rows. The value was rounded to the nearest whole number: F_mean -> 30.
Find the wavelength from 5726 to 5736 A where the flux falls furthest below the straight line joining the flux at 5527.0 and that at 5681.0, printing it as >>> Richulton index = 5727.0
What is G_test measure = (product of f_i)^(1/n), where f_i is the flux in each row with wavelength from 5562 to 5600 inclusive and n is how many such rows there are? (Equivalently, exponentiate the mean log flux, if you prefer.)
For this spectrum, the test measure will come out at 29.1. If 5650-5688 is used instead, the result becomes 30.5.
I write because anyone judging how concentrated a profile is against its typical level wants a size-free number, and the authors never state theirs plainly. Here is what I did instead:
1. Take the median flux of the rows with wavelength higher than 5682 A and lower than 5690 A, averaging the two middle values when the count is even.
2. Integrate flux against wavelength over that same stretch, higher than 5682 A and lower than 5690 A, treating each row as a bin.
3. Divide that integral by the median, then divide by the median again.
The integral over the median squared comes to 0.258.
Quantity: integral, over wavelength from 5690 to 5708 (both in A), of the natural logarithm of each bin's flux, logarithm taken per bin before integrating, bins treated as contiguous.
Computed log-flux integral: 62.7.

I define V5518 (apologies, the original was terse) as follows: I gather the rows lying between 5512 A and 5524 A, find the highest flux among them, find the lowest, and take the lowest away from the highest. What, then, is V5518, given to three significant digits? 3.01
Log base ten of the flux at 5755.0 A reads 1.56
